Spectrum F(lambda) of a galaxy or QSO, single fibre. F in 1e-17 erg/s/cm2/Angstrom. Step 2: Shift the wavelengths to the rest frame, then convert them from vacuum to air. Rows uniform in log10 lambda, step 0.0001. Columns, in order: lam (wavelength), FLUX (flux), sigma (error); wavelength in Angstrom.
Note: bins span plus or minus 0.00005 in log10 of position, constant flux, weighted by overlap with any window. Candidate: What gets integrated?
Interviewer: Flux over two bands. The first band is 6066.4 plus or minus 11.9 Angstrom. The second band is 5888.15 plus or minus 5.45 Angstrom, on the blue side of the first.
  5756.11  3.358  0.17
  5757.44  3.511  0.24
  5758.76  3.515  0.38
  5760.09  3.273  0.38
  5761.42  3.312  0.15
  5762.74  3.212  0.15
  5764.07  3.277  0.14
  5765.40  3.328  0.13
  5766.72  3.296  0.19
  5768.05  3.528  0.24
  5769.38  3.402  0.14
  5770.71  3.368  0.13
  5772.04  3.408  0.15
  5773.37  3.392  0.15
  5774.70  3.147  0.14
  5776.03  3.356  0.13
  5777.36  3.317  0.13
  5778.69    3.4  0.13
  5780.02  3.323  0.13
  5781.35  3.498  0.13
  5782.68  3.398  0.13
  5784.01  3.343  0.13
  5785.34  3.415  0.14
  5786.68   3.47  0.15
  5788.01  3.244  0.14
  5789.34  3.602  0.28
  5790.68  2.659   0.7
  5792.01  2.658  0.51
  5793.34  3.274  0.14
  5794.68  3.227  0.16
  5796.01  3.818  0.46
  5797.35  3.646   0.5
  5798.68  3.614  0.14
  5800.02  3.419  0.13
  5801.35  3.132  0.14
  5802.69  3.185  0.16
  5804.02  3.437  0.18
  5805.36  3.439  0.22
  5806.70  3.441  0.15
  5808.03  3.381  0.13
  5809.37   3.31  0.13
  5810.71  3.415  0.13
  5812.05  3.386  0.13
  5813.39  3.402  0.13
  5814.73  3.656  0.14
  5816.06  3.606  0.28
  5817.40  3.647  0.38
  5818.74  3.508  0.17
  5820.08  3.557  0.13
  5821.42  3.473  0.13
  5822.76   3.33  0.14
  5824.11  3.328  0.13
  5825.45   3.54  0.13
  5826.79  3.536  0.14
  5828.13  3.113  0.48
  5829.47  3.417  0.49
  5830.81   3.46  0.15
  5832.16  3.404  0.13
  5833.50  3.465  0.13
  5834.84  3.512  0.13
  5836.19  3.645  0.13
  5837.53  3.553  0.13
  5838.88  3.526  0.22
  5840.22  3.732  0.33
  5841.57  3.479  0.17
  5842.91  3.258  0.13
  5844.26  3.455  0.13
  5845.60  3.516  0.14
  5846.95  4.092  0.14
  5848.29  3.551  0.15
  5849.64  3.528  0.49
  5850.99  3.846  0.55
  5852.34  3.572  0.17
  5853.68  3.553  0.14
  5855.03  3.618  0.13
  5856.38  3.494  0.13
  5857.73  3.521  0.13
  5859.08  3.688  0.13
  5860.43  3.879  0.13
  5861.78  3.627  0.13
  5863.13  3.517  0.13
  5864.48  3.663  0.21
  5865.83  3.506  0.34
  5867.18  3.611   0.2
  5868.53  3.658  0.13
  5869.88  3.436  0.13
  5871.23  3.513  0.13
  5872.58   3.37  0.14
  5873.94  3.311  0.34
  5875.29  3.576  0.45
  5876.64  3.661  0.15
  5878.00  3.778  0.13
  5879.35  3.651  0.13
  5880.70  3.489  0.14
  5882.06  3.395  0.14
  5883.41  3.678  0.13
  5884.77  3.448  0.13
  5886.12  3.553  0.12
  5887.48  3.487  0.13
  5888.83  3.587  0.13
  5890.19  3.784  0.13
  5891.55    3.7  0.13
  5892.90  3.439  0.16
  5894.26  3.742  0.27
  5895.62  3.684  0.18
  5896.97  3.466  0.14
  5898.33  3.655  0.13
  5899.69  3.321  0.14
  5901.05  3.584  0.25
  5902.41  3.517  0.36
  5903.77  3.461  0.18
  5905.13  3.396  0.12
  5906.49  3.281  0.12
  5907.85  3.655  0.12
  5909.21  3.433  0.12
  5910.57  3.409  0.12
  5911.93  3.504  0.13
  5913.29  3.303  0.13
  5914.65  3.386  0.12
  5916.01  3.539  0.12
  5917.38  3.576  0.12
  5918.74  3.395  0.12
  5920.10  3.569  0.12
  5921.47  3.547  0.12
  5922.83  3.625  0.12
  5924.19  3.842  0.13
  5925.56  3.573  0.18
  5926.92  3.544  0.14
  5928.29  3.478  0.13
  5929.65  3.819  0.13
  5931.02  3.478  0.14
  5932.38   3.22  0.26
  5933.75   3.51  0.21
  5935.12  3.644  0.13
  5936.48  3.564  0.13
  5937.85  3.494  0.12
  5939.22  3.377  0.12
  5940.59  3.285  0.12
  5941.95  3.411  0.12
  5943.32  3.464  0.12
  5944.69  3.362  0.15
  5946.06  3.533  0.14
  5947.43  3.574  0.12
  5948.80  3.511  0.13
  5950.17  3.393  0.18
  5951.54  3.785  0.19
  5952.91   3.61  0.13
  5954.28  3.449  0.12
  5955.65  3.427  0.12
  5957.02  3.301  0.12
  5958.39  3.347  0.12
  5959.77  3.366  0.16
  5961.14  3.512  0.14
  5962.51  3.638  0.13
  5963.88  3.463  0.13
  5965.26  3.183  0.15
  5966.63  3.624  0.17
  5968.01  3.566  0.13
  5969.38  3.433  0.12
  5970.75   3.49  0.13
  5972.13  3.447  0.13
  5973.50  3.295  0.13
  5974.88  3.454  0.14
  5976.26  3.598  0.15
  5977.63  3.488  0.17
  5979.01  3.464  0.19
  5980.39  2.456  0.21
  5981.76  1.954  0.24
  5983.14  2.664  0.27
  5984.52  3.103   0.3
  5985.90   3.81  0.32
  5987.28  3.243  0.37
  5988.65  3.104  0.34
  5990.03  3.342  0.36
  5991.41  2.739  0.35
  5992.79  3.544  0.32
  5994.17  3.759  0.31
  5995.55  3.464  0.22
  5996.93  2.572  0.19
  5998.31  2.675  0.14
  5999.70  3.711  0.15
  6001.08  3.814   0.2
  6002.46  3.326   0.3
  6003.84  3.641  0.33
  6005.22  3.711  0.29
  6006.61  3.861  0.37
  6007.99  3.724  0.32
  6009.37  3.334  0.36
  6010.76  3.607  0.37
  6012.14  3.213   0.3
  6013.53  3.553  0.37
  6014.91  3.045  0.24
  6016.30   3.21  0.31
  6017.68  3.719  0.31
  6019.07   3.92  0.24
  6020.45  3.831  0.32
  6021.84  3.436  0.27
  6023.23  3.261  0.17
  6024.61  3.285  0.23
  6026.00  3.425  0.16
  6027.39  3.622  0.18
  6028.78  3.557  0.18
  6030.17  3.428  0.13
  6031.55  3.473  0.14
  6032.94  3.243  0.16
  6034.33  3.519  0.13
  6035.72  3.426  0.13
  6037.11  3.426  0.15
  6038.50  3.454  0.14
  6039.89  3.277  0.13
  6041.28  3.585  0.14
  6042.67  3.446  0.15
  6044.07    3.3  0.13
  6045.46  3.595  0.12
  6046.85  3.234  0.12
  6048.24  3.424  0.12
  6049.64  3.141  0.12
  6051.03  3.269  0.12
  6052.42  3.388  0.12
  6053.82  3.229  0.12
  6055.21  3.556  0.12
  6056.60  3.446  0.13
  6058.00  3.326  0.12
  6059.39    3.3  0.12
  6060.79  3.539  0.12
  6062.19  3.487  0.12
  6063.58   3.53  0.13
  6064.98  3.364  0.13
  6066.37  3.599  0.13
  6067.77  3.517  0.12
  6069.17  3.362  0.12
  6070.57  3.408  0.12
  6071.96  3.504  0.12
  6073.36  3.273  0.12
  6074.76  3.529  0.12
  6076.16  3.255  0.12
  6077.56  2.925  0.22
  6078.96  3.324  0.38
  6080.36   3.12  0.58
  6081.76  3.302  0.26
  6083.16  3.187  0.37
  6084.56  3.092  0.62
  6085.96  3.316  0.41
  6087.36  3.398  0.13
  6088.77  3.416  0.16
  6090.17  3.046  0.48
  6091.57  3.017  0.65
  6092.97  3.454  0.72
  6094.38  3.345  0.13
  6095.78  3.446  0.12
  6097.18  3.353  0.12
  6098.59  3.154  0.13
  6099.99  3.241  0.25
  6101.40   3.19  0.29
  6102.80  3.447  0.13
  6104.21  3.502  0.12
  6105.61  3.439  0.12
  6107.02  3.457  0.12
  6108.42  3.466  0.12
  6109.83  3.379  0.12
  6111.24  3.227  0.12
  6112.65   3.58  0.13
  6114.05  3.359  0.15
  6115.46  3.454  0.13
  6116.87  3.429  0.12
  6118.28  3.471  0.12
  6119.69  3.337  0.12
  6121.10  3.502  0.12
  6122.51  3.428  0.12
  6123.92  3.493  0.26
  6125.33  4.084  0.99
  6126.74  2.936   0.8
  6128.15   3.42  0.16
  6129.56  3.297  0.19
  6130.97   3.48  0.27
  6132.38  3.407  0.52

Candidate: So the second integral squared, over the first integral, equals 19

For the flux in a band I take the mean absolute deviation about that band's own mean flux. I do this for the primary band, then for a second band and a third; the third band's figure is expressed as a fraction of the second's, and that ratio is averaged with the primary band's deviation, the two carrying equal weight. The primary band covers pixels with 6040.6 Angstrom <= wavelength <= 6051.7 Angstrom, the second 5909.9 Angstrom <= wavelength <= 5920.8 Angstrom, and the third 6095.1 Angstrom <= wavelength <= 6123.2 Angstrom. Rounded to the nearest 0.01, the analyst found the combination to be 0.59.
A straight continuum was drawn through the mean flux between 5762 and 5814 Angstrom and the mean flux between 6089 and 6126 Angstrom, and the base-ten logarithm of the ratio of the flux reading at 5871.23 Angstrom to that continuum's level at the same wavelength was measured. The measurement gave 0.019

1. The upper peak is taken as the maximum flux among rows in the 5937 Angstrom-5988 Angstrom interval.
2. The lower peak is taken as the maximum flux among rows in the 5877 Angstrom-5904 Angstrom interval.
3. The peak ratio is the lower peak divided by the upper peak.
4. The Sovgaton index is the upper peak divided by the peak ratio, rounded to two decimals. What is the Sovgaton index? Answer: 3.84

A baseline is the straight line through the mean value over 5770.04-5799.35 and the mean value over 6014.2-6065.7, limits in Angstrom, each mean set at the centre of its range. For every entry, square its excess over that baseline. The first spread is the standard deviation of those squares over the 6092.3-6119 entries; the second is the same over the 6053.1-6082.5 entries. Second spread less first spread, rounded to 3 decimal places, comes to 0.032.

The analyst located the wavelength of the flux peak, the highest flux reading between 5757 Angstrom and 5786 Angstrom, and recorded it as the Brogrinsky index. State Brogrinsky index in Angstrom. 5768.05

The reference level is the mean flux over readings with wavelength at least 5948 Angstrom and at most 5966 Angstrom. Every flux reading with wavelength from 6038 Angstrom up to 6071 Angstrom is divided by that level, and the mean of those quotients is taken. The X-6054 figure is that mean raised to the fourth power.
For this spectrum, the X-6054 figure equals 0.94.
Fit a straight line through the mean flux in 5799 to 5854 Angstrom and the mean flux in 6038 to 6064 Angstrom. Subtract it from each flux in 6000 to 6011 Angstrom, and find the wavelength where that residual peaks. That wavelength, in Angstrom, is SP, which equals 6006.61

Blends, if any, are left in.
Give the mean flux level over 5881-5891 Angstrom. 3.56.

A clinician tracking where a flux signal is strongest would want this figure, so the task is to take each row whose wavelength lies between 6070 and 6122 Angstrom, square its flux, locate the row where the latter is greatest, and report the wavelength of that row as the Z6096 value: 6112.65 Angstrom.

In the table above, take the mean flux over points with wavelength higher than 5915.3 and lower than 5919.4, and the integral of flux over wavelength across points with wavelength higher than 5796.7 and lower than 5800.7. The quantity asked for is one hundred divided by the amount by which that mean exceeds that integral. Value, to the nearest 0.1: -9.3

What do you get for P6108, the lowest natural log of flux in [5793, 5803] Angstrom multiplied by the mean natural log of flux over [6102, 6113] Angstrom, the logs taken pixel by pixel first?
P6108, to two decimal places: 1.41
